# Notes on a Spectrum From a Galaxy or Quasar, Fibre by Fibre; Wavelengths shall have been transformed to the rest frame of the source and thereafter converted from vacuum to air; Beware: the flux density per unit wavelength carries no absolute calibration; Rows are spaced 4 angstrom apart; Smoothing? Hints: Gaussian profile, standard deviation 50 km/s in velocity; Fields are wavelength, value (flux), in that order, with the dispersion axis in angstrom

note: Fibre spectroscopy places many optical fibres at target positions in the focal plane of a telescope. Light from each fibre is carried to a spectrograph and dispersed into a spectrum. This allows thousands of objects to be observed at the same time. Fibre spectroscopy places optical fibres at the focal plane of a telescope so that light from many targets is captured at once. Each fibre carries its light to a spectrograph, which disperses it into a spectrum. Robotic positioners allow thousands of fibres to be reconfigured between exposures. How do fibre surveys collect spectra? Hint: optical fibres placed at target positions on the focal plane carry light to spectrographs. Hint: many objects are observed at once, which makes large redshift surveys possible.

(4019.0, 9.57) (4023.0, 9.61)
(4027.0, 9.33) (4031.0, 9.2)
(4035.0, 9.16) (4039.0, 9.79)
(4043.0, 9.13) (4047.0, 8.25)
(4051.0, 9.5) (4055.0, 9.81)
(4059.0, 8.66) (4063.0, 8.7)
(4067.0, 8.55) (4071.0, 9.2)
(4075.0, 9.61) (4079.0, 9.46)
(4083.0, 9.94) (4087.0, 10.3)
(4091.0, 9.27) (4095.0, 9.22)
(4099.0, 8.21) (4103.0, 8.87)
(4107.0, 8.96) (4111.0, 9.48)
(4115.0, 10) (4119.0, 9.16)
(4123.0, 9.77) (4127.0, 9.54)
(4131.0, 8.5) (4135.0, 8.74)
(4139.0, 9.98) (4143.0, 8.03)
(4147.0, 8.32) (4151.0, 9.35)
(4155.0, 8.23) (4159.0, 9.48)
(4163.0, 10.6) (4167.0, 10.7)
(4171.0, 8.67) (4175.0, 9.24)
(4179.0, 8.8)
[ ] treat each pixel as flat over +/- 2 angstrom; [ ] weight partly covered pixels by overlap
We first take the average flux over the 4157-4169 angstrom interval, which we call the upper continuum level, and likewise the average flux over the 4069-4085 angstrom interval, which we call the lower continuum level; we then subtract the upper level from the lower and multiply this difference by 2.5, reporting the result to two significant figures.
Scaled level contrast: -1.8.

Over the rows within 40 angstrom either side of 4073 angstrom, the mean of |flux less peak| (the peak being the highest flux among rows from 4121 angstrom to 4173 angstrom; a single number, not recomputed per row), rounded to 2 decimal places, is 1.50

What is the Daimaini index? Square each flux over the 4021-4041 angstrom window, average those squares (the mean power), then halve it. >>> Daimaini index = 44.4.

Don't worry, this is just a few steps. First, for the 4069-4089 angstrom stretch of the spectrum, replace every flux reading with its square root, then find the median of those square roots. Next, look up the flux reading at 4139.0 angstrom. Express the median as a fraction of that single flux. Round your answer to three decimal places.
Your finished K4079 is 0.311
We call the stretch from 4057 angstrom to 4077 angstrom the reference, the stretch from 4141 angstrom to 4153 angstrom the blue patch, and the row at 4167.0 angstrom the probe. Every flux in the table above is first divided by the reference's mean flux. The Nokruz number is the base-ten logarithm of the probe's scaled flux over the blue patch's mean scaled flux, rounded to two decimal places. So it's 0.10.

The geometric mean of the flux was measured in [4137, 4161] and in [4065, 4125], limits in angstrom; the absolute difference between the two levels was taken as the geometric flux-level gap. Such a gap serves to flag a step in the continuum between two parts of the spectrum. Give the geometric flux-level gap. 0.45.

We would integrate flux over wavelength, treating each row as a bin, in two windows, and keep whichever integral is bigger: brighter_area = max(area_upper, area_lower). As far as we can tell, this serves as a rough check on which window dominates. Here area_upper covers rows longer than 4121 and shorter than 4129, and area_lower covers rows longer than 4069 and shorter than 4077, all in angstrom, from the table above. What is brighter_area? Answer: 77.2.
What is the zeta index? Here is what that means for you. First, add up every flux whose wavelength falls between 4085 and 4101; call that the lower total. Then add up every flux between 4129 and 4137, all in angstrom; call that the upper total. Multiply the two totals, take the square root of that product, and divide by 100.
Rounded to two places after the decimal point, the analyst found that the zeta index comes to 0.25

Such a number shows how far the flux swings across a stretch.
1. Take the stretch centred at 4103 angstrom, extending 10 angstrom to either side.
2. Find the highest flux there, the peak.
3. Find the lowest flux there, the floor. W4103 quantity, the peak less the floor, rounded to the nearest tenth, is 1.3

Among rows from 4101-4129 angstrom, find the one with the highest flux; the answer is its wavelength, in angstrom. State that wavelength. 4115.0 angstrom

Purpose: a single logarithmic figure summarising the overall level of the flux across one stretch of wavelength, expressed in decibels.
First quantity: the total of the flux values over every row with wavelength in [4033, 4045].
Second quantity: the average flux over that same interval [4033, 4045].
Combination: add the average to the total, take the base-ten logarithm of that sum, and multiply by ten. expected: 15.7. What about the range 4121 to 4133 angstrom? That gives 15.7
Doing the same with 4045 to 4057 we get 15.7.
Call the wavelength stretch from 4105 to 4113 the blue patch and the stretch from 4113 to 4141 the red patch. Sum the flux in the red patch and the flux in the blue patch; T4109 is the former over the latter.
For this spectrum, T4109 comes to 3.6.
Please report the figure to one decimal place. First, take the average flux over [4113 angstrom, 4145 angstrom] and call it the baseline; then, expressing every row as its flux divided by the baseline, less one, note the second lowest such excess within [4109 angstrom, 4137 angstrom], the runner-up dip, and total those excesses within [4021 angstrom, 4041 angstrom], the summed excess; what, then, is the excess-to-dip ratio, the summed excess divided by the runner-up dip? -2.1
